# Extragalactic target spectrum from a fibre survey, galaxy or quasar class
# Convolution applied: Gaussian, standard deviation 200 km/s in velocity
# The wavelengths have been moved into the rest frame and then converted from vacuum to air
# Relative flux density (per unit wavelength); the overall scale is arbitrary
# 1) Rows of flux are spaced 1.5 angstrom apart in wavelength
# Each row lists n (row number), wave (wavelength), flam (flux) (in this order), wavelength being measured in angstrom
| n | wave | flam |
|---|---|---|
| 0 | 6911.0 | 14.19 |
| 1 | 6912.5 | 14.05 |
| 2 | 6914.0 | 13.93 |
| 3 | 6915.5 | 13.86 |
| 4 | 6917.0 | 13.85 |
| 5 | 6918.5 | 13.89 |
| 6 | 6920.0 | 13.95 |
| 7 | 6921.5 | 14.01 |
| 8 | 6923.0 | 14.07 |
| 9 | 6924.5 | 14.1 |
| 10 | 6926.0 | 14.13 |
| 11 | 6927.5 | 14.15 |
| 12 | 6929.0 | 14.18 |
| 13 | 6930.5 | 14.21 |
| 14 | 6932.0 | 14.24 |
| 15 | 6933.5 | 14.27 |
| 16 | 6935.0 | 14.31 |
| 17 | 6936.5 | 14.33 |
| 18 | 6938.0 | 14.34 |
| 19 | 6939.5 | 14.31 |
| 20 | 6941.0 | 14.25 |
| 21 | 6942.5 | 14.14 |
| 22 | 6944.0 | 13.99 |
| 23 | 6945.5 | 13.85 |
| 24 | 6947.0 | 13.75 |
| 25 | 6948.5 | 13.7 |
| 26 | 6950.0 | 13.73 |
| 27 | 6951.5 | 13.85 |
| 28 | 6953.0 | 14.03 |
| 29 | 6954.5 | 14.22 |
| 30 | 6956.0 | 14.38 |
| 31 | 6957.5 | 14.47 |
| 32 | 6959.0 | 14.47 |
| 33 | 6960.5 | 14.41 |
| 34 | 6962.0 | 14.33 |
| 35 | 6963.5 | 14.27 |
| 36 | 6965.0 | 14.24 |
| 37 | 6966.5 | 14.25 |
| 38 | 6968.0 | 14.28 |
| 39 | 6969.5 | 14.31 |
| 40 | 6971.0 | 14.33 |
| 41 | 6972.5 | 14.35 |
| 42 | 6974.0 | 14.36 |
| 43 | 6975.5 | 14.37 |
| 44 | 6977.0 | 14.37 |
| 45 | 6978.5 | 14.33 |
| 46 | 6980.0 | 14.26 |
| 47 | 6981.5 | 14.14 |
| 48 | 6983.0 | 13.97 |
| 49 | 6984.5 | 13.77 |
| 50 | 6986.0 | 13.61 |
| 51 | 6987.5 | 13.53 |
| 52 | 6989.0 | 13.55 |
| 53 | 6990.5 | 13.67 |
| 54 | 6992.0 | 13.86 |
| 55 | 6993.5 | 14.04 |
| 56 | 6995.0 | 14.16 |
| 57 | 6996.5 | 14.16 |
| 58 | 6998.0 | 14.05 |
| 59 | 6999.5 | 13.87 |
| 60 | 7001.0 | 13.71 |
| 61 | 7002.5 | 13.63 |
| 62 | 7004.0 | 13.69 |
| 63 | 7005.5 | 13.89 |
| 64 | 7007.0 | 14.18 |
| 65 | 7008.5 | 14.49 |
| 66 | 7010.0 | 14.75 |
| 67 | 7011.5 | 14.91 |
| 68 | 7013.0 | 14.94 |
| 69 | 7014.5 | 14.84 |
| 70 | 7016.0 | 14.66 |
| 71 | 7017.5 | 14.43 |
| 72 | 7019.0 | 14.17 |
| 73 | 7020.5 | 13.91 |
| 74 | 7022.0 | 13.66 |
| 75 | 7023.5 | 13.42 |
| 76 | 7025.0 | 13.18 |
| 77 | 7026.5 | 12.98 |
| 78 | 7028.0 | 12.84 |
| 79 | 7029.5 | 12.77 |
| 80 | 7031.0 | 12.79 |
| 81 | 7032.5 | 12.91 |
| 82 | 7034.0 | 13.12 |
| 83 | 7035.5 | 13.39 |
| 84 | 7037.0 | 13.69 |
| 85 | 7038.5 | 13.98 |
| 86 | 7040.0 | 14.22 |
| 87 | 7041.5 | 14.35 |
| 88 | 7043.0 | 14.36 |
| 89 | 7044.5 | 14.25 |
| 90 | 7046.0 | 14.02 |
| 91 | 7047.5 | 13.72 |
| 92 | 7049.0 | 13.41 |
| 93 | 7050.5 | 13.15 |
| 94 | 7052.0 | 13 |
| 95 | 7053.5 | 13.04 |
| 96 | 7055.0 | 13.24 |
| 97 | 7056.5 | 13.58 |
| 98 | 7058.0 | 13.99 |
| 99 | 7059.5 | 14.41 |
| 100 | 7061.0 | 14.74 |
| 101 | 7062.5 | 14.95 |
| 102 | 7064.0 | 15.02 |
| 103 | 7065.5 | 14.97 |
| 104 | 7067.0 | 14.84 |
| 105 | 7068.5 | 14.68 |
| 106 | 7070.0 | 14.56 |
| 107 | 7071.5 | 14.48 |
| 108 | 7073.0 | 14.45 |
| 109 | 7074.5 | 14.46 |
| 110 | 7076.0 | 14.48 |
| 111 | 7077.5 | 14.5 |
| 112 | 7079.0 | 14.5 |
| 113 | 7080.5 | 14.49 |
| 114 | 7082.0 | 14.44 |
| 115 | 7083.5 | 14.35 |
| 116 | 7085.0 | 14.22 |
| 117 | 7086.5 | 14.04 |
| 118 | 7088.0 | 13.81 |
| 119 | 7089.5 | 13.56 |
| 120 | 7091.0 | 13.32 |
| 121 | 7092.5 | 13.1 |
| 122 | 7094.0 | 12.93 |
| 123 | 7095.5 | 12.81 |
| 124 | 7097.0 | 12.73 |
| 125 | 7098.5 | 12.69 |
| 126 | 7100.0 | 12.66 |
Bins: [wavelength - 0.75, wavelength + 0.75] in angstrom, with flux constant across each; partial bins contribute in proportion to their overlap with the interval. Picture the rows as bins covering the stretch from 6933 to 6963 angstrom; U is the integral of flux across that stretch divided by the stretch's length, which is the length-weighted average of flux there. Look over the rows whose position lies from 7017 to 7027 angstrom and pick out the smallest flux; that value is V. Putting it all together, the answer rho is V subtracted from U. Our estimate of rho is 1.18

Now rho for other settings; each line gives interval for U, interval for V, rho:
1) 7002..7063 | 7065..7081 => -0.61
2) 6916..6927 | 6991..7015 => 0.37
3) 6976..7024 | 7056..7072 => 0.51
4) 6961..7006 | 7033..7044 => 0.93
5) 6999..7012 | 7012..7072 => 1.34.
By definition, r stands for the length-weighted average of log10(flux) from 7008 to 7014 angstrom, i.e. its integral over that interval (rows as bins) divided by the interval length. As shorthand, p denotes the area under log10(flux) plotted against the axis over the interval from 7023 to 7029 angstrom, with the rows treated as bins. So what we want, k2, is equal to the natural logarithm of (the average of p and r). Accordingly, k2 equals 1.37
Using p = 6.70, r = 1.17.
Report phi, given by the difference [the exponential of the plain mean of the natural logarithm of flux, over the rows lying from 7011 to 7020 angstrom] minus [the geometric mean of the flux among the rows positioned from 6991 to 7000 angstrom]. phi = 0.6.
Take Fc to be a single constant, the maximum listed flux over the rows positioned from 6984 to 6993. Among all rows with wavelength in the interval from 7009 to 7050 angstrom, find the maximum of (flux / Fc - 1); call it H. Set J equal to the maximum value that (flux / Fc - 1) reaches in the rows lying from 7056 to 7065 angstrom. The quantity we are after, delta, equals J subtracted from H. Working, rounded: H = 0.078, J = 0.084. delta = -0.006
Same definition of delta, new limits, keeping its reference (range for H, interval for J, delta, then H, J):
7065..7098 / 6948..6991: 0.036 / 0.080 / 0.044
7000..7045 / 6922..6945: 0.043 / 0.078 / 0.035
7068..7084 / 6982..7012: -0.017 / 0.059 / 0.076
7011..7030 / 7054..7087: -0.006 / 0.078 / 0.084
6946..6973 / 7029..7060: 0.004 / 0.044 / 0.040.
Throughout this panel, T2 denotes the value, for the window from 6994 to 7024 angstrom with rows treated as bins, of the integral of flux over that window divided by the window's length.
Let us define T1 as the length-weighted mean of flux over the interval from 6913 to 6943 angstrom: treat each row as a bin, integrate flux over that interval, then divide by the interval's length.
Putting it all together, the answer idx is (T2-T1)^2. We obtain 0.00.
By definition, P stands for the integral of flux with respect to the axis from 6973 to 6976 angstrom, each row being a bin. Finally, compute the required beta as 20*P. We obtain 862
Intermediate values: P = 43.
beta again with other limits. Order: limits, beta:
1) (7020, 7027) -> 1880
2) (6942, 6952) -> 2770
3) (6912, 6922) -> 2786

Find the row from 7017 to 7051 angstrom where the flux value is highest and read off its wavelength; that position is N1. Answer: 7017.5 angstrom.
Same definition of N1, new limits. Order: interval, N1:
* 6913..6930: 6929.0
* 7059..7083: 7064.0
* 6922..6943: 6938.0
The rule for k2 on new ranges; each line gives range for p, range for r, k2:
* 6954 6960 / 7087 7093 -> 1.40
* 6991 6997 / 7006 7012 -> 1.39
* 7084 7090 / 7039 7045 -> 1.39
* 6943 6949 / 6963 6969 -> 1.39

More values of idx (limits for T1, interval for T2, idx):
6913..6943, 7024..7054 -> 0.44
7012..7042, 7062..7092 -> 0.45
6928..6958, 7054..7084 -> 0.10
